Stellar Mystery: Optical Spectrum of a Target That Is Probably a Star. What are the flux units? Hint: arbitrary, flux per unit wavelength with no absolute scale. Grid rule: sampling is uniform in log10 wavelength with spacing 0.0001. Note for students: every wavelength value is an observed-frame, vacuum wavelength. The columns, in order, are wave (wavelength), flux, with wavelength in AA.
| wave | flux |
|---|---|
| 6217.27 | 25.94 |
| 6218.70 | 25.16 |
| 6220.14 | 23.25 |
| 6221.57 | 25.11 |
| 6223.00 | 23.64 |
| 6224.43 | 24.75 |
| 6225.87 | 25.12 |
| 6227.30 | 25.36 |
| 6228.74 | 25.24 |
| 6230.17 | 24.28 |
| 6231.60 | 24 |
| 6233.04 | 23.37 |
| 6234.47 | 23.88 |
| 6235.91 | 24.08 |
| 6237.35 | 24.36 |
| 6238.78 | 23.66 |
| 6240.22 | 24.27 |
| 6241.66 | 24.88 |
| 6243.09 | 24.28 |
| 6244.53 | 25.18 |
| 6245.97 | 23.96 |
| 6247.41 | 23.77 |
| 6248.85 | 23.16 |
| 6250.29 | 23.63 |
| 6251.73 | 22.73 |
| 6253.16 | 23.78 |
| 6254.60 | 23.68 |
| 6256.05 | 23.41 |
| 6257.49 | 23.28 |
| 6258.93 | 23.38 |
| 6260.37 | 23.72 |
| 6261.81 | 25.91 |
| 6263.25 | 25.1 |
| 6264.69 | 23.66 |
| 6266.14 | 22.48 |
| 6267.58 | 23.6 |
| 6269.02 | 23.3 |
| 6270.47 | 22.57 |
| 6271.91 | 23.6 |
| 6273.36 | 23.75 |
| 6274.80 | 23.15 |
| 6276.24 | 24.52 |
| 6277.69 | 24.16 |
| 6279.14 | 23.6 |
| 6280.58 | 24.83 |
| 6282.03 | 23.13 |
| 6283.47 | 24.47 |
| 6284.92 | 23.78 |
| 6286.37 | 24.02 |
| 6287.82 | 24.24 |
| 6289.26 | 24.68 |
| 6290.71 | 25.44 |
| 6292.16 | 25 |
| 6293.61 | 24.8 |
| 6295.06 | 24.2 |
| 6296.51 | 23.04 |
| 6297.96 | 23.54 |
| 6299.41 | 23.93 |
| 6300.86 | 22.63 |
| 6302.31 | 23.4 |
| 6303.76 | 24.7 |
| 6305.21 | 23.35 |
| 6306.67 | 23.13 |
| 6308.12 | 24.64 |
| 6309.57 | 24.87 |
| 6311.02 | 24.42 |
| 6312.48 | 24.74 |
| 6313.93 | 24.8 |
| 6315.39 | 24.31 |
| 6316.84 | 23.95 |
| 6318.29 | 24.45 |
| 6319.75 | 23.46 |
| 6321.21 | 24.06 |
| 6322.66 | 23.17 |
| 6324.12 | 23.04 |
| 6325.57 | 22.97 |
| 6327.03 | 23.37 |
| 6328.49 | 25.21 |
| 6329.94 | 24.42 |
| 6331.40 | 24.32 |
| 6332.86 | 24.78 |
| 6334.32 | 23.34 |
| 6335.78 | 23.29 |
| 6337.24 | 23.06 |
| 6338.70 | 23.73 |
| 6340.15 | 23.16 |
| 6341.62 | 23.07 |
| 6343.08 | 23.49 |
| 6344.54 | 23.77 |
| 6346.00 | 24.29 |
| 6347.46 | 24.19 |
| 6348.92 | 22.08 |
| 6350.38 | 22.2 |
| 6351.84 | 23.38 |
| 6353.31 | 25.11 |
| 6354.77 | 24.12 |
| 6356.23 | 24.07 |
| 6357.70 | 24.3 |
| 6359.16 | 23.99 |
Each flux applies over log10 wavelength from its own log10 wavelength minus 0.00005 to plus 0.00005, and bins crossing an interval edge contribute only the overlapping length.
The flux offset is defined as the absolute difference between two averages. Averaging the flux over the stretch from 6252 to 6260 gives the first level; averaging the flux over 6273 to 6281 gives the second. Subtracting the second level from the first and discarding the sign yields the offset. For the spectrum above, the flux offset 0.5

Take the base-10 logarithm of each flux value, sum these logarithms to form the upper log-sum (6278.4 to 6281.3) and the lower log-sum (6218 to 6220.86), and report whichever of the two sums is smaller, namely 2.77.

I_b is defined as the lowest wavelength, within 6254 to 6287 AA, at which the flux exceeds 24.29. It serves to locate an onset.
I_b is 6261.81 AA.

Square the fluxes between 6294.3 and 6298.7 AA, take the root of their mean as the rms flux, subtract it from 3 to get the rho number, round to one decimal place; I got -20.6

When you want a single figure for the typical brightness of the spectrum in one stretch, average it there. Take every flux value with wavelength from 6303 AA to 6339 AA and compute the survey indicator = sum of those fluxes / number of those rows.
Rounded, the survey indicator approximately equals 24.0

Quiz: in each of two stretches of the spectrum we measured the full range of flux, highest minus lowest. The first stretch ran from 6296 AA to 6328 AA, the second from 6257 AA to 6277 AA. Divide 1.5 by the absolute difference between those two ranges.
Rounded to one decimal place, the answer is 1.3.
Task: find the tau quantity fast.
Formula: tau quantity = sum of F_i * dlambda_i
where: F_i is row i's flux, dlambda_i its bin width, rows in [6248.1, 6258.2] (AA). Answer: 236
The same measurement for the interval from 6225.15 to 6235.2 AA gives 246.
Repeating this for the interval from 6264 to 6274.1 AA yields 235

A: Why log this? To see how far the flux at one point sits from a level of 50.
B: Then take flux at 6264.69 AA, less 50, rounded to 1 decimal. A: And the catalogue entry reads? -26.3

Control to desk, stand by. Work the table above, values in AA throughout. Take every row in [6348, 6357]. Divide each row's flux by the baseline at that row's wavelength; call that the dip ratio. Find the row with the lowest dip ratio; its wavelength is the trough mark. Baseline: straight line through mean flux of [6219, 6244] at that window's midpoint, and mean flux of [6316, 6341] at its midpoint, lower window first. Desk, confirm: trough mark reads 6348.92 AA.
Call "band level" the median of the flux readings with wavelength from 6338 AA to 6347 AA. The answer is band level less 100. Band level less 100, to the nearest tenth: -76.4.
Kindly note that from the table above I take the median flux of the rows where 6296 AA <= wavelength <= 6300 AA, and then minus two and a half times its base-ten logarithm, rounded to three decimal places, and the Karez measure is -3.430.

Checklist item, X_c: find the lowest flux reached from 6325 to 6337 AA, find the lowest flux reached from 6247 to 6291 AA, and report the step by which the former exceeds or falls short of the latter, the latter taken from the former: 0.5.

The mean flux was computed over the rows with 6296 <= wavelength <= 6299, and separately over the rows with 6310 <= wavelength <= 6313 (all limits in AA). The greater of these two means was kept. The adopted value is 24.6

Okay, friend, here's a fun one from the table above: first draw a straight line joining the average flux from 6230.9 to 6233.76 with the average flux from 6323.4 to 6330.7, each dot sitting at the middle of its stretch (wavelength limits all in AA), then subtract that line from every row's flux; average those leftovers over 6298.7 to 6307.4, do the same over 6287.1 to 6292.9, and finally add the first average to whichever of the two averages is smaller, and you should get -0.5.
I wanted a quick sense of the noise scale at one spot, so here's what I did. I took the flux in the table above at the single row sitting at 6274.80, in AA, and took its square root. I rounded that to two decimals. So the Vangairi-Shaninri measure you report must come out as 4.81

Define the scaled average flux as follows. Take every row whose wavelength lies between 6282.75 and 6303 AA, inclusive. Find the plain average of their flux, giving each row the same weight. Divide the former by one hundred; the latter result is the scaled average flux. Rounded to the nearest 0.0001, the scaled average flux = 0.2408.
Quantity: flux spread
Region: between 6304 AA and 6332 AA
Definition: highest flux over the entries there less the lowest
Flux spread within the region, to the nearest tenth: 2.2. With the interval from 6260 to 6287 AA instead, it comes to 3.4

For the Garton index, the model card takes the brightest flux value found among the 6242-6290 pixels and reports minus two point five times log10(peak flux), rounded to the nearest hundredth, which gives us -3.53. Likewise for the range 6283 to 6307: -3.51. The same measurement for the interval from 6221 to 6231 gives -3.51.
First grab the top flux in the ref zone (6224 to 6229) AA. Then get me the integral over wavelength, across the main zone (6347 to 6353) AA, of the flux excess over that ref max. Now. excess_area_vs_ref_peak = -14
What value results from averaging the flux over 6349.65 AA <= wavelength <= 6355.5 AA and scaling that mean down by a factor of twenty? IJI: 1.185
